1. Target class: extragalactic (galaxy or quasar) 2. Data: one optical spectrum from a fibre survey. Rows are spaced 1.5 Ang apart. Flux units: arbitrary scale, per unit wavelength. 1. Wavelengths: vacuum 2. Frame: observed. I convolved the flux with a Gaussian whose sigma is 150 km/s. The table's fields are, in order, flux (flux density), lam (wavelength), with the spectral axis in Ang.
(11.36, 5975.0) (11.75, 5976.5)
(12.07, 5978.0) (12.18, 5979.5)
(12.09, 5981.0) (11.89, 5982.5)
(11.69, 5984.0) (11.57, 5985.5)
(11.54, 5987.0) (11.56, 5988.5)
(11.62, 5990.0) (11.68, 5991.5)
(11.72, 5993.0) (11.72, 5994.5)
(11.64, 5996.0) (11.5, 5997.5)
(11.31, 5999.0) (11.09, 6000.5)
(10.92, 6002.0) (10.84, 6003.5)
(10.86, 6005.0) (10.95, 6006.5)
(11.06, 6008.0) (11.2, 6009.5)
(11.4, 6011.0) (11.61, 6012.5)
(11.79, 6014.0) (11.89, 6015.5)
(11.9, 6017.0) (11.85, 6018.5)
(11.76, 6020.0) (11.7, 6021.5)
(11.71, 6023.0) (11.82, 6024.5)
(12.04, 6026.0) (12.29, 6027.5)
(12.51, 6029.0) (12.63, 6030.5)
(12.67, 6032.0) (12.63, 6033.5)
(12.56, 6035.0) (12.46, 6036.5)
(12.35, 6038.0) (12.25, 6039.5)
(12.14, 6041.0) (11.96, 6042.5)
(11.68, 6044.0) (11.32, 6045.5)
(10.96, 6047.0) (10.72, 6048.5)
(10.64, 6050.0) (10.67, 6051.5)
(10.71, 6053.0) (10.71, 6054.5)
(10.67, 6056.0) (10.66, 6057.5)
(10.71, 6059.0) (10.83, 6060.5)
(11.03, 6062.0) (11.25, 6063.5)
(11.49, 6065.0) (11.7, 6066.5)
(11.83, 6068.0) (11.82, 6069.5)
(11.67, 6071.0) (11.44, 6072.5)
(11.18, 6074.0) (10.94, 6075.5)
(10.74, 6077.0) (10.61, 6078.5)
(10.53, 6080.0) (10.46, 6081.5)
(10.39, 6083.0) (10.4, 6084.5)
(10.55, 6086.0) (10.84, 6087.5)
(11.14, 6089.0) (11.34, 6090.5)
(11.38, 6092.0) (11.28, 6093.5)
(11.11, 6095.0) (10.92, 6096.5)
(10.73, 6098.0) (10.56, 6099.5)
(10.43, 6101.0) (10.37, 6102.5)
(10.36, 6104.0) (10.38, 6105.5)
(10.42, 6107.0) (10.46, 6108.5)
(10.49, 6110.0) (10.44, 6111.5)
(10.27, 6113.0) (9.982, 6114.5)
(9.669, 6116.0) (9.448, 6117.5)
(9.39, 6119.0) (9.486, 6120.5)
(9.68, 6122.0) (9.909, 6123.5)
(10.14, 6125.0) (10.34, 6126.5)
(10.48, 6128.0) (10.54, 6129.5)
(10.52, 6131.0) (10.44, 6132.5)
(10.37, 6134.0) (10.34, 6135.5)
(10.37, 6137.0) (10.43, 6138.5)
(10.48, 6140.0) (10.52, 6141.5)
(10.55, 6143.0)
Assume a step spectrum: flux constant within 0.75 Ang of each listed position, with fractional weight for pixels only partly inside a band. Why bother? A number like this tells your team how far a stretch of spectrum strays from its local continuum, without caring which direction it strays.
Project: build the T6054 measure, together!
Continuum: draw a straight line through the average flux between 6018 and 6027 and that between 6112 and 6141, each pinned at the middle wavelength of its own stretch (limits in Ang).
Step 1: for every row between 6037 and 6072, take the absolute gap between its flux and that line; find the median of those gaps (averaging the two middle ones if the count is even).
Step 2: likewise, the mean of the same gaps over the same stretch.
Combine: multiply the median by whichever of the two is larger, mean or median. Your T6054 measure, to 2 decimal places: 0.35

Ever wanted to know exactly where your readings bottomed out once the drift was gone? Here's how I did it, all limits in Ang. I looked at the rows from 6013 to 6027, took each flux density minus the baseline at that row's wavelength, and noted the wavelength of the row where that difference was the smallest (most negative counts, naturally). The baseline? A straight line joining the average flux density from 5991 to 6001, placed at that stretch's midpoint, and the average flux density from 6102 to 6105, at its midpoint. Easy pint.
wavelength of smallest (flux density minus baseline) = 6021.5 Ang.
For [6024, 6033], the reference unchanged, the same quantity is 6024.5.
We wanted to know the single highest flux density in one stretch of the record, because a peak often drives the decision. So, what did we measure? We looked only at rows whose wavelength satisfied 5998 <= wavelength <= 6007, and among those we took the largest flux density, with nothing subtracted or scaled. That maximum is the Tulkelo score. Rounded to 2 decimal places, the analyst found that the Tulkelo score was 11.31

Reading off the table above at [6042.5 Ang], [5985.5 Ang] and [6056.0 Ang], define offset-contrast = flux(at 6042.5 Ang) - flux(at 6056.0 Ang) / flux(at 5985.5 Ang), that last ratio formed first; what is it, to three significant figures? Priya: 11.0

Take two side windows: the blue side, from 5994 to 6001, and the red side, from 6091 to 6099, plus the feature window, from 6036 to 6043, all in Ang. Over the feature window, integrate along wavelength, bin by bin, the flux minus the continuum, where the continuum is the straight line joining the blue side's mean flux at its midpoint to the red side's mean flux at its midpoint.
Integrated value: 7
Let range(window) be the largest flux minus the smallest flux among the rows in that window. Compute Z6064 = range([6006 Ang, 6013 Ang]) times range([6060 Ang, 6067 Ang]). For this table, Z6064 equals 0.57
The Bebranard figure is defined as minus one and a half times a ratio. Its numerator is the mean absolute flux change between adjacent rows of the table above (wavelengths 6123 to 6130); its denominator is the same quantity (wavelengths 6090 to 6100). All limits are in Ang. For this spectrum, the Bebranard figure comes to -1.65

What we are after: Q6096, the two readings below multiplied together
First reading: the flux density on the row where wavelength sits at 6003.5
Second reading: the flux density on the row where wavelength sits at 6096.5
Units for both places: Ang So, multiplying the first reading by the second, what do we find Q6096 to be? 118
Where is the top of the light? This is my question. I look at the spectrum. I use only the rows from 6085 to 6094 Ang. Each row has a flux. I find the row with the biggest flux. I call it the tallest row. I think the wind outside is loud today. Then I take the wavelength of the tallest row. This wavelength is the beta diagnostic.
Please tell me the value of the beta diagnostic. 6092.0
